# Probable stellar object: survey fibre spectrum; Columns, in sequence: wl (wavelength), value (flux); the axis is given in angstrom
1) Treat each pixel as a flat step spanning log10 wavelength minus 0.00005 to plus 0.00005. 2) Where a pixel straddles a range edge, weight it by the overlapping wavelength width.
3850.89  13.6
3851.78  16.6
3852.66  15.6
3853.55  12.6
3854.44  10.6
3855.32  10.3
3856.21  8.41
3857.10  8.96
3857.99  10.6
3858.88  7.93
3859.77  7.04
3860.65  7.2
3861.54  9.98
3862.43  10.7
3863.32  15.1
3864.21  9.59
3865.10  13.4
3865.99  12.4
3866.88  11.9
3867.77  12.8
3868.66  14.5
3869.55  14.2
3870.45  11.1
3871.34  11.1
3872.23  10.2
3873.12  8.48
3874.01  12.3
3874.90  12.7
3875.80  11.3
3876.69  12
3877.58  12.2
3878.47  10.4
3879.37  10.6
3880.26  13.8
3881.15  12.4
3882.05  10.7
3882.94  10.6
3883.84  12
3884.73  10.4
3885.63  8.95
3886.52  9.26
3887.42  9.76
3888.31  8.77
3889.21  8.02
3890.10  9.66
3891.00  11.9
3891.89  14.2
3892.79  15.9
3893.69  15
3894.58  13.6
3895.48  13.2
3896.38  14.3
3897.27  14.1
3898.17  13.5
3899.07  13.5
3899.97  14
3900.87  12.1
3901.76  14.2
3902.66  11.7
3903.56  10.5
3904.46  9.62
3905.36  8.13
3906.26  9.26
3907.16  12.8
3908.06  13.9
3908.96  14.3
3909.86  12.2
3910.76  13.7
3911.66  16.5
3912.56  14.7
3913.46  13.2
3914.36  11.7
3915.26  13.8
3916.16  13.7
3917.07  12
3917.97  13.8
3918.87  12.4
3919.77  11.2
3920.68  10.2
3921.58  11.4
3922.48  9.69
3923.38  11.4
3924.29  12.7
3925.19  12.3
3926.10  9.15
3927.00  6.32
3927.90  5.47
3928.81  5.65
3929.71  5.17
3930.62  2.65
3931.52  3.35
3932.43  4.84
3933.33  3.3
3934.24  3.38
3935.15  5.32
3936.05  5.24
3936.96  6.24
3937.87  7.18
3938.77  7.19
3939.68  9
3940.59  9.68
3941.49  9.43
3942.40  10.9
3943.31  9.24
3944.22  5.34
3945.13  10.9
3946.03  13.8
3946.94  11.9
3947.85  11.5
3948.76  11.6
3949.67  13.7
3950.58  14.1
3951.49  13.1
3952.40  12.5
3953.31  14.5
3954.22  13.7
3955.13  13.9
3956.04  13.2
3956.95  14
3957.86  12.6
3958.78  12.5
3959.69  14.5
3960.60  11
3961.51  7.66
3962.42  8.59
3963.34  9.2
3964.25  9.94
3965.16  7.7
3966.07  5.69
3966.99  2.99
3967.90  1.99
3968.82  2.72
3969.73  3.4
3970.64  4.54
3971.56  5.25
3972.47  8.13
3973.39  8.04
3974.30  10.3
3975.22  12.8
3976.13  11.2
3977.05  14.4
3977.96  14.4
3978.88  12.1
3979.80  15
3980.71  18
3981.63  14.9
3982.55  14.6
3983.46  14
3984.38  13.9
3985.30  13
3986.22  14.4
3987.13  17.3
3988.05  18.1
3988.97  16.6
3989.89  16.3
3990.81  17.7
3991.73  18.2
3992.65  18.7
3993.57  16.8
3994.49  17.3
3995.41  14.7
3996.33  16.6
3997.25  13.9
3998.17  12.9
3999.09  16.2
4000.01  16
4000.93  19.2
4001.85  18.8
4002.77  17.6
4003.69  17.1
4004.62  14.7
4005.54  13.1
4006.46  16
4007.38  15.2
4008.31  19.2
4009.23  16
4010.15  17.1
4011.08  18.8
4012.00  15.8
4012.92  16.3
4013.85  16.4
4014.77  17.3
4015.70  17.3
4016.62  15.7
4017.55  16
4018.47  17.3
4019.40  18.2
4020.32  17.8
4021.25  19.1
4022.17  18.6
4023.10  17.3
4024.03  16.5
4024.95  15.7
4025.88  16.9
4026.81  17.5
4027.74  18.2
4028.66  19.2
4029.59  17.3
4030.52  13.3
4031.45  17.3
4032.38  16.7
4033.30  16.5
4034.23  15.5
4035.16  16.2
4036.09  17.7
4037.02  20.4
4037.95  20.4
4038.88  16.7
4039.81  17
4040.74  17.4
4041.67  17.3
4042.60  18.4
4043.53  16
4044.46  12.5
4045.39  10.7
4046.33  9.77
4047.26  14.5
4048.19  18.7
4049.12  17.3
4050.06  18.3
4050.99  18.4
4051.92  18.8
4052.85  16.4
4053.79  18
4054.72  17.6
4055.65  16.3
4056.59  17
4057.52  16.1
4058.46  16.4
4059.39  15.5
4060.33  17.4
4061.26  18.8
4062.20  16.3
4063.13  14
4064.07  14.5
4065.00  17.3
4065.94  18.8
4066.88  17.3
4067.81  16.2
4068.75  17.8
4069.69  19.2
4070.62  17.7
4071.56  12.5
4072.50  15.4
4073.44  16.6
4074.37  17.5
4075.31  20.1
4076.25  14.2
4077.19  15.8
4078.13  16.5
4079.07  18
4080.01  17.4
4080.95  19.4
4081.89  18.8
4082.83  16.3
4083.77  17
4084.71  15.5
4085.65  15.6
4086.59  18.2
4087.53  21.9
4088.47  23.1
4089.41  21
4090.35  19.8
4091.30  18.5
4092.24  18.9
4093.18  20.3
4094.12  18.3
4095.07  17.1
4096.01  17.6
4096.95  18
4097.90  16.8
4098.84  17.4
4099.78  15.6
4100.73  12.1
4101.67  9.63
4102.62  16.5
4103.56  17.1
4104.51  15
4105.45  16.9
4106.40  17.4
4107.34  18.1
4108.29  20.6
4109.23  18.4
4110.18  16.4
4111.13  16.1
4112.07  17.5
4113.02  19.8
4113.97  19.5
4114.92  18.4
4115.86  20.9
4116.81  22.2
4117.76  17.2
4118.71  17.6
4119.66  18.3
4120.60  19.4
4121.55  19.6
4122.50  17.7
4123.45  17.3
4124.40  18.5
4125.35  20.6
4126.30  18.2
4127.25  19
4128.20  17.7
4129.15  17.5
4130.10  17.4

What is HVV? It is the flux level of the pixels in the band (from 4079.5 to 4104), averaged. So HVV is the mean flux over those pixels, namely 17.6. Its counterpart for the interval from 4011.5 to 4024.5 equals 17.1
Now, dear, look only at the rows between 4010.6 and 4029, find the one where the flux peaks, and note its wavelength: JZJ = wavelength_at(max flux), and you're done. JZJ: 4028.66 angstrom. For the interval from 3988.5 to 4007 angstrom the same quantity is 4000.93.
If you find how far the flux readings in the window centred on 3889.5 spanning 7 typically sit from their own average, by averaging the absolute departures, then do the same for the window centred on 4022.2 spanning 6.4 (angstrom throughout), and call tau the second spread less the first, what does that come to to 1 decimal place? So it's -1.4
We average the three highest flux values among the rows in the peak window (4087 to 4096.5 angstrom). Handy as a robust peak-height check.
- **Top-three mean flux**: 22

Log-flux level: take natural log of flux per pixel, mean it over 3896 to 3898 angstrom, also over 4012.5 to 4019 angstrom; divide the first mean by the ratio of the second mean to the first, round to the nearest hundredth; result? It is 2.51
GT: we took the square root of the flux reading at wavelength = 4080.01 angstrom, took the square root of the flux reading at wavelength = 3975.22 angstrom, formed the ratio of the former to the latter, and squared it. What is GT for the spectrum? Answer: 1.4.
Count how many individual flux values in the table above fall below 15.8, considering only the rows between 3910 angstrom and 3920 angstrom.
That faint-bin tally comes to 10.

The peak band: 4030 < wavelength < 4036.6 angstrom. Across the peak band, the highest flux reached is 17.7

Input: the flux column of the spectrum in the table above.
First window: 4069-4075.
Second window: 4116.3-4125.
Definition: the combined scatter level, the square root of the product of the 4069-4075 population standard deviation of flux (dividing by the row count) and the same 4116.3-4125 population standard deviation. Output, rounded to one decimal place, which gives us 1.8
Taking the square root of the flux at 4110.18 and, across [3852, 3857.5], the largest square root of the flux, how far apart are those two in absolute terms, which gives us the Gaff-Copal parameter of 0.10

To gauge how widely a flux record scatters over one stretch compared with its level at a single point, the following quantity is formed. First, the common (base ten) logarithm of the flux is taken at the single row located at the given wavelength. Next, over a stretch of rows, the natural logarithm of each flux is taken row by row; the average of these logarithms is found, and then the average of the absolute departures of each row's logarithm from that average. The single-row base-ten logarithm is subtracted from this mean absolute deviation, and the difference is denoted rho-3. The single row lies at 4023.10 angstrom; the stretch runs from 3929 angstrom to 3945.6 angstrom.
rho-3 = -0.87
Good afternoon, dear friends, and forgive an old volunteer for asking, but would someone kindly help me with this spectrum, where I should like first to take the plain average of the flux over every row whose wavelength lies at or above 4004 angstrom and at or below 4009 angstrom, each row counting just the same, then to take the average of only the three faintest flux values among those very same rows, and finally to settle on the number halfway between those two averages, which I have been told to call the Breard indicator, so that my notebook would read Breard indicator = 15.0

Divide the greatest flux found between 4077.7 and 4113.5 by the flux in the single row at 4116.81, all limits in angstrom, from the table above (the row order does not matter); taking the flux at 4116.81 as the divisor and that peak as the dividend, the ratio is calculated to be 1.04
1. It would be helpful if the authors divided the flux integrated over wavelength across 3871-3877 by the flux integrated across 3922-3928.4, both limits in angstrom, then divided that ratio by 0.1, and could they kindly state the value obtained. 11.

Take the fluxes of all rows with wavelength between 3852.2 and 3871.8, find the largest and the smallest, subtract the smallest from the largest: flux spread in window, 9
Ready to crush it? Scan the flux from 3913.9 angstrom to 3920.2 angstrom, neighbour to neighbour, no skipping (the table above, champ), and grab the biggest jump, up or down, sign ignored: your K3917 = 2.1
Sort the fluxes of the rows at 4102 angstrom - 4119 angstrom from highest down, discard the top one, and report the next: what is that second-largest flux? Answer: 20.9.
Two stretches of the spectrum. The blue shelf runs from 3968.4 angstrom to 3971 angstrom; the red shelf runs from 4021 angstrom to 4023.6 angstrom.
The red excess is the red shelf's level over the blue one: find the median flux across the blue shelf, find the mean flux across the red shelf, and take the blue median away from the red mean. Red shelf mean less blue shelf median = 15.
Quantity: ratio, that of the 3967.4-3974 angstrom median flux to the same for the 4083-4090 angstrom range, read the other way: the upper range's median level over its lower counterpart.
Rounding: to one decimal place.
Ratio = 4.0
